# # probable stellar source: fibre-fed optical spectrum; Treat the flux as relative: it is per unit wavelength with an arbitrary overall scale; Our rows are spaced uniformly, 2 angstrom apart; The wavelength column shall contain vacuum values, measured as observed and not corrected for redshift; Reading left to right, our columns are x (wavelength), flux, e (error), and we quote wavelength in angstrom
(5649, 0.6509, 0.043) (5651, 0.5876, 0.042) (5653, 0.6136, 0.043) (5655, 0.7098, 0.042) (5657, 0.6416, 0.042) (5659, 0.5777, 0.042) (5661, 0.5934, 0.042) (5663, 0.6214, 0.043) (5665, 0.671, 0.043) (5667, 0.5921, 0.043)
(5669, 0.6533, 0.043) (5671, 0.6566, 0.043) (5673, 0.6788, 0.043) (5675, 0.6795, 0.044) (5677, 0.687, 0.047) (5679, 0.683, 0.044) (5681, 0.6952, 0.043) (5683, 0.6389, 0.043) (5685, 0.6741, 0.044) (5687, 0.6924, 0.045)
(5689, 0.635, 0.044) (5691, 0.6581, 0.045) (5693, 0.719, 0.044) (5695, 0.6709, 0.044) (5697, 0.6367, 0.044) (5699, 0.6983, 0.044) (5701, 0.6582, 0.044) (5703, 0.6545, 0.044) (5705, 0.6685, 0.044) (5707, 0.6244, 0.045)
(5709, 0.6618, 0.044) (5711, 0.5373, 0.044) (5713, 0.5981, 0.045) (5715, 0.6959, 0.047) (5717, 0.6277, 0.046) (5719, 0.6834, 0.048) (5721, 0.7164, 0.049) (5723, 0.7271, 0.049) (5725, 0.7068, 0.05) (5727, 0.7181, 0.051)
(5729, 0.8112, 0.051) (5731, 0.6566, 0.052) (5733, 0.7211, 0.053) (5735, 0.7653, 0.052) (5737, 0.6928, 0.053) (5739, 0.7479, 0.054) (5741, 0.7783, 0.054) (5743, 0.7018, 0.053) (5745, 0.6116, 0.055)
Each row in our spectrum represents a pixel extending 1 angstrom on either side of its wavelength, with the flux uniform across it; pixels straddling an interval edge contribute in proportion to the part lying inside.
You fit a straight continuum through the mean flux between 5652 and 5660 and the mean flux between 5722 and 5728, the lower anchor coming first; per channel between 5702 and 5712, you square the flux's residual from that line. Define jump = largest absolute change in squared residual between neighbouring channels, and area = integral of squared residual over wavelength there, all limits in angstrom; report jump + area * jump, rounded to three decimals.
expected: 0.027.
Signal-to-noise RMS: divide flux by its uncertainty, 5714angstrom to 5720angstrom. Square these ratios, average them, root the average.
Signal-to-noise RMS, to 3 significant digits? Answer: 14.2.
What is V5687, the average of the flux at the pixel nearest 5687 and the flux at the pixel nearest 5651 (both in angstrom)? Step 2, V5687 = 0.640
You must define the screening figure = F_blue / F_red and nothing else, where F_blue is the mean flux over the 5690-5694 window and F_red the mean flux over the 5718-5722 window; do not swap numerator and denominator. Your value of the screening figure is 0.98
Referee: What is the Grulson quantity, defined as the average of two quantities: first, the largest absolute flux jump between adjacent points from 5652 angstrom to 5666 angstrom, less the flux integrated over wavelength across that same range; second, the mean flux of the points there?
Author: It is -4.1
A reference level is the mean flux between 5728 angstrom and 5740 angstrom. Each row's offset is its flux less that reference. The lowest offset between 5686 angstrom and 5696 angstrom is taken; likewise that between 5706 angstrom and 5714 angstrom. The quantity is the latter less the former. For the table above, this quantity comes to -0.10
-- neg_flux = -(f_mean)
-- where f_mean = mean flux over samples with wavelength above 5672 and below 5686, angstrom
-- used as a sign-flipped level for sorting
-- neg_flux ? -0.68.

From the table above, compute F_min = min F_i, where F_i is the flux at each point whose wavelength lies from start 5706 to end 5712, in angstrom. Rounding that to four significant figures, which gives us 0.5373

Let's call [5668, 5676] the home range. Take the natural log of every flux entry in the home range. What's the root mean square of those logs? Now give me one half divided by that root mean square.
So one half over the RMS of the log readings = 1.23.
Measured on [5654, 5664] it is 1.06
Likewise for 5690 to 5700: 1.27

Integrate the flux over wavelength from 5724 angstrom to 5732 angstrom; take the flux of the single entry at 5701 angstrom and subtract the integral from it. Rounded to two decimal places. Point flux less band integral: -5.13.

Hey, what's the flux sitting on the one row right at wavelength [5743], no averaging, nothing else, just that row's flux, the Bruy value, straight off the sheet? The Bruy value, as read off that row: 0.7018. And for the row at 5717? 0.6277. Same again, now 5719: 0.6834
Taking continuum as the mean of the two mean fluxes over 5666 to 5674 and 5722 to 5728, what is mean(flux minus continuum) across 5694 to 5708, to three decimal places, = -0.022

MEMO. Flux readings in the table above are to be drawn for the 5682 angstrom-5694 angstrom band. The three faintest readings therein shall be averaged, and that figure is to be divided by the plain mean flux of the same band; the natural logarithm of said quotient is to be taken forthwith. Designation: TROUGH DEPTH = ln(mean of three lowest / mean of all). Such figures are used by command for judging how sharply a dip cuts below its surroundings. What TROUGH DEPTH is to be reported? -0.039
